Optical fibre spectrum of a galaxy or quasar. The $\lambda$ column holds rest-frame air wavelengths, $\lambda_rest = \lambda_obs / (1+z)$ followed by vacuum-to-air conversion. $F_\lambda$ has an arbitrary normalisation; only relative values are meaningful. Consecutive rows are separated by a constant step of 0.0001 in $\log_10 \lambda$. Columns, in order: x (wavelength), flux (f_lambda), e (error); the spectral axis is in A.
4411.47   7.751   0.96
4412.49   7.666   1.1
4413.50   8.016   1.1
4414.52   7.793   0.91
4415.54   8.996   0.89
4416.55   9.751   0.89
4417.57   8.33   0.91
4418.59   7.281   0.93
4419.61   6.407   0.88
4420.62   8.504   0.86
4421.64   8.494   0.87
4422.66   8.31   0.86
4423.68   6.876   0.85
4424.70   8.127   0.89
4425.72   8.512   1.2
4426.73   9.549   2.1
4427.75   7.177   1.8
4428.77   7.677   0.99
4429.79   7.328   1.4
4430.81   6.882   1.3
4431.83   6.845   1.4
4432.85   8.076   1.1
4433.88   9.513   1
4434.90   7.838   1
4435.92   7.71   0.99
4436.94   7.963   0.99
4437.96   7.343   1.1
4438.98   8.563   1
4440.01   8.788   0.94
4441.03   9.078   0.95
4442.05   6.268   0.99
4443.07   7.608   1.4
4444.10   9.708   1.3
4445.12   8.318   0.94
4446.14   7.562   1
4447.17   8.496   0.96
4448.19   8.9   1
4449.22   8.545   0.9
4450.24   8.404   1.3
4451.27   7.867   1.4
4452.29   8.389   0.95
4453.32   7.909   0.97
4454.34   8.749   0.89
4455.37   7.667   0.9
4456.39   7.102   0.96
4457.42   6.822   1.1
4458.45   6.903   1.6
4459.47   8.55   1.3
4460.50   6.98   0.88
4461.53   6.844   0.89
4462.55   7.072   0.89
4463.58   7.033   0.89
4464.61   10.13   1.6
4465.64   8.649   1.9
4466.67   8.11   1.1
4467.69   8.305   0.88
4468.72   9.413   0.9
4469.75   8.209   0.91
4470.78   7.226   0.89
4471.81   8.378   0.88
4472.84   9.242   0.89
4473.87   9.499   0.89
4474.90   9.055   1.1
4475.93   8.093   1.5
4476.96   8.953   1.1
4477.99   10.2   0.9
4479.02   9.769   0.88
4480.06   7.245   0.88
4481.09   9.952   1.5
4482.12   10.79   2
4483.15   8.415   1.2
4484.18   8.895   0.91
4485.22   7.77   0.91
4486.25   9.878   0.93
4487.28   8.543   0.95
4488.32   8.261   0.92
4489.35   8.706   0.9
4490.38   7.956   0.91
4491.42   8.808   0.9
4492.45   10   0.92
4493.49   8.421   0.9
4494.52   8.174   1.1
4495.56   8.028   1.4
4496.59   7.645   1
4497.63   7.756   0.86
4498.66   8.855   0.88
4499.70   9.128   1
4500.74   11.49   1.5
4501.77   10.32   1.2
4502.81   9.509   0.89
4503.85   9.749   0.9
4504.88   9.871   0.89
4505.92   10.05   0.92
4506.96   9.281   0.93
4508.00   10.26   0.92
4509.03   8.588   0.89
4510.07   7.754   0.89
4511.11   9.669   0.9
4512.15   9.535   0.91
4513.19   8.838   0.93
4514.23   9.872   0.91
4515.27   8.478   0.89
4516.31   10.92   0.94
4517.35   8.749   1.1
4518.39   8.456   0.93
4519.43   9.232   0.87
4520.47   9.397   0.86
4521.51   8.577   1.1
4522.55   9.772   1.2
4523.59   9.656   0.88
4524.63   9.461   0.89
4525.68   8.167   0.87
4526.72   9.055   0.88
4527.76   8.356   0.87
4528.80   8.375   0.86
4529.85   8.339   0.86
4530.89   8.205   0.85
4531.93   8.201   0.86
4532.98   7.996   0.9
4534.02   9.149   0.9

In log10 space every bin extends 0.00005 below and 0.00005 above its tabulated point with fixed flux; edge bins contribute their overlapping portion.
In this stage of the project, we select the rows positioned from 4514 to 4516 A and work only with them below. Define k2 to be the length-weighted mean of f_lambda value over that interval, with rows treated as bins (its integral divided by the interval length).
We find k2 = 9.3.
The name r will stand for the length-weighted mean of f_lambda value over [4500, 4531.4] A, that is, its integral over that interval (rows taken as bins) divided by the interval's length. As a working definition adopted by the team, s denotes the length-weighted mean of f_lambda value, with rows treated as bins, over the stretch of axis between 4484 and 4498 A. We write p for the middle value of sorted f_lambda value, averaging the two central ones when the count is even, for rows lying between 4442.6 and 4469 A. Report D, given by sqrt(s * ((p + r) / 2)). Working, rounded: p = 8.21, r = 9.3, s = 8.5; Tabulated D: 8.61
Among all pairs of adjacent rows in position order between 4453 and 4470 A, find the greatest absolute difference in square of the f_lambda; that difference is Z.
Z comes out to 53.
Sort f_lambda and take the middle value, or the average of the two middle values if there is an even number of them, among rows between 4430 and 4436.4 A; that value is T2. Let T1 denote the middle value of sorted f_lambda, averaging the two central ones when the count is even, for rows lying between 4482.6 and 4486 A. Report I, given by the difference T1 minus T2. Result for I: 0.6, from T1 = 8.4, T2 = 7.8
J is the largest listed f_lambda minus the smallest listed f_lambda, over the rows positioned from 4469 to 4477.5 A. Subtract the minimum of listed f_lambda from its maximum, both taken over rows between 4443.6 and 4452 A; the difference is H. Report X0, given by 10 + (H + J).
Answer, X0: 14.4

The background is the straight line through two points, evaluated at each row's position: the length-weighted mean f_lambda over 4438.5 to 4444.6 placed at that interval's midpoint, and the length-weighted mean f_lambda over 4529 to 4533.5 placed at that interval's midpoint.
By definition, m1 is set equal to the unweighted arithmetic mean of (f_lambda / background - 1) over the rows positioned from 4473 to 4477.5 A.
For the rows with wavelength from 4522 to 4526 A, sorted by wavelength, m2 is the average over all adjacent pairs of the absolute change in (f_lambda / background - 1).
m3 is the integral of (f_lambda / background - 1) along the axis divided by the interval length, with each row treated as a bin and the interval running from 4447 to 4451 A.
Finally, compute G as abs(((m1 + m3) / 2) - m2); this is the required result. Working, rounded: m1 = 0.076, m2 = 0.07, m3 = 0.03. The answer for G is 0.01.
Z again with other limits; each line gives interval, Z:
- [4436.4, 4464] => 43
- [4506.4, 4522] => 47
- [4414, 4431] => 40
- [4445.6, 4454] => 15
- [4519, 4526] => 23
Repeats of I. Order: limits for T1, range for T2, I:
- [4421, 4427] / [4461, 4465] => 1.3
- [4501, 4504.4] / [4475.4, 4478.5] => 0.8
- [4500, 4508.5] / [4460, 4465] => 2.9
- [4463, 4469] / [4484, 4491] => -0.1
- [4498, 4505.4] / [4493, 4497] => 1.6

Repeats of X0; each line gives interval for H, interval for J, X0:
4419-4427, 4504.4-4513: 15.6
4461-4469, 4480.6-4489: 16.3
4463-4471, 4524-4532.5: 14.4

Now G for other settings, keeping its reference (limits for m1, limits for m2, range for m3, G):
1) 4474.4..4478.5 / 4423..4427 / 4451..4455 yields 0.06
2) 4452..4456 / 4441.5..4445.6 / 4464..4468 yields 0.17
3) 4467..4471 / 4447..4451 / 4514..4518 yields 0.04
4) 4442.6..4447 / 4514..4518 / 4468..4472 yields 0.24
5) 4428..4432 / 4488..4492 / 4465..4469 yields 0.13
